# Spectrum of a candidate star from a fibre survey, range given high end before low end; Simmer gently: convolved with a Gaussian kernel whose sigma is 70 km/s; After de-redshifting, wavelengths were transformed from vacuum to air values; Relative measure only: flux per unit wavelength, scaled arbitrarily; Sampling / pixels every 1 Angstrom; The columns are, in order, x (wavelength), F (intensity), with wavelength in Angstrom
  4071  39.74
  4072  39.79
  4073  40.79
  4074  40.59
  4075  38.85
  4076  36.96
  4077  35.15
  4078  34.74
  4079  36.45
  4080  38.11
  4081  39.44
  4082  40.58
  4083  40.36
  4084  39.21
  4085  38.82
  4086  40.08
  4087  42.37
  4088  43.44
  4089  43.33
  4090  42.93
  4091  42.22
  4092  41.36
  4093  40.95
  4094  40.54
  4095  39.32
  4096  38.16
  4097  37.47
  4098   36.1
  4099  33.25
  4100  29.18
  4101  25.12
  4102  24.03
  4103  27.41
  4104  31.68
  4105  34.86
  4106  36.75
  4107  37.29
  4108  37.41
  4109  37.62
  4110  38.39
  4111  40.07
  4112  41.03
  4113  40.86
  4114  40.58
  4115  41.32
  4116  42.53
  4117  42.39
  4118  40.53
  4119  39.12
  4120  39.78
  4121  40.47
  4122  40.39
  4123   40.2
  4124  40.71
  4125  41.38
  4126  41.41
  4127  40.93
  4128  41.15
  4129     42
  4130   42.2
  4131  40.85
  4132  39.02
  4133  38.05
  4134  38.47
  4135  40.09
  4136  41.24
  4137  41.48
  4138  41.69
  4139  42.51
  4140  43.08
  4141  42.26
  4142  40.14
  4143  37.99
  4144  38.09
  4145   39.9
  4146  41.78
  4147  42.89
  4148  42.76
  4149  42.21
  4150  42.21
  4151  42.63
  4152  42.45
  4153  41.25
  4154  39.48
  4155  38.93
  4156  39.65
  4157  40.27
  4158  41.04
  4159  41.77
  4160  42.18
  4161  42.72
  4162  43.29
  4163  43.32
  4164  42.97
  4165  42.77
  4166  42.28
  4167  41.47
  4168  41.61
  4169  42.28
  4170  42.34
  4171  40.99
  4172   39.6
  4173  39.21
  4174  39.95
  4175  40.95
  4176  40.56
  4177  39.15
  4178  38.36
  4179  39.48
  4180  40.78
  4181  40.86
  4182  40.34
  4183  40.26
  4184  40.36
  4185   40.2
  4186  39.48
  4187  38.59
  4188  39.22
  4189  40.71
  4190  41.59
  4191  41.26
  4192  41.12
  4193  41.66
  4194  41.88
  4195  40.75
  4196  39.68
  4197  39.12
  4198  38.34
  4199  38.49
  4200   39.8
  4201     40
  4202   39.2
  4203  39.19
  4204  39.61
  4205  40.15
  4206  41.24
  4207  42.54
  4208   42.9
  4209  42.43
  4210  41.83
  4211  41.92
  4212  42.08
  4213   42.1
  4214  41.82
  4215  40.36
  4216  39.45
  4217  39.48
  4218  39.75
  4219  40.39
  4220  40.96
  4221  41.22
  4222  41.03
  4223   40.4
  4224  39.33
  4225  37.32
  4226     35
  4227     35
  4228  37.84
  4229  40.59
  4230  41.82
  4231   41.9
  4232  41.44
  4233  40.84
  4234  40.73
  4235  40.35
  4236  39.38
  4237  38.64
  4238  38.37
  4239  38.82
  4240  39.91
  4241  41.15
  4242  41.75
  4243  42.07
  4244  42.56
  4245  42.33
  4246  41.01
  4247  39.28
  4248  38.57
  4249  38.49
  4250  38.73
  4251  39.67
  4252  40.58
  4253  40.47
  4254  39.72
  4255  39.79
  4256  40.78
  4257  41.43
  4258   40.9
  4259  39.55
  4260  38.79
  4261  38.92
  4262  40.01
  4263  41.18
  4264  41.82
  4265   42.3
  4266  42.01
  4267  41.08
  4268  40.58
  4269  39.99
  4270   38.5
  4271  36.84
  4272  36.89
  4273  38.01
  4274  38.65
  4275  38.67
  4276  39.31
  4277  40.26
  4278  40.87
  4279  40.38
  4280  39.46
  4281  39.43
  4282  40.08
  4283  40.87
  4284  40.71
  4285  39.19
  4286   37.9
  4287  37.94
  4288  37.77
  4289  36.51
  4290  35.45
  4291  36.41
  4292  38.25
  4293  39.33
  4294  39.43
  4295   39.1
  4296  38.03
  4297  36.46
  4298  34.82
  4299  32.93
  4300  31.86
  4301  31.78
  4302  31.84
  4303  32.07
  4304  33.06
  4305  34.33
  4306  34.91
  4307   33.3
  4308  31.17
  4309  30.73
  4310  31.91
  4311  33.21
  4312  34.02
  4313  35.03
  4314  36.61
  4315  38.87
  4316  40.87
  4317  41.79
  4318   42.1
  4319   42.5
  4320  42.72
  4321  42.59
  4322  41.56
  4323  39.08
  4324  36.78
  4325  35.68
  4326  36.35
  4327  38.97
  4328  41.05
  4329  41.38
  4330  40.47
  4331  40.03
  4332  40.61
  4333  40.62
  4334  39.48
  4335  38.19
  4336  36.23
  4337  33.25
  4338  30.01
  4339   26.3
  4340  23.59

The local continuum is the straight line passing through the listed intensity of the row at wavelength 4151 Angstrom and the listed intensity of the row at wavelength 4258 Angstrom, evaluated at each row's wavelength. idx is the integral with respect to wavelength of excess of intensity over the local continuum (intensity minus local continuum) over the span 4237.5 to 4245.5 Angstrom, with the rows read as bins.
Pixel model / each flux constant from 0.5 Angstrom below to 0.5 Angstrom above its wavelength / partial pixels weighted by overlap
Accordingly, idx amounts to -2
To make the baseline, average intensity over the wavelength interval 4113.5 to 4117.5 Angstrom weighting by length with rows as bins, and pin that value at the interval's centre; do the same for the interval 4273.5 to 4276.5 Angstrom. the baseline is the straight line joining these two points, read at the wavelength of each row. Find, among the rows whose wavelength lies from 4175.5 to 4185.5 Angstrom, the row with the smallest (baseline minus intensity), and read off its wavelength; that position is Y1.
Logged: 4181 Angstrom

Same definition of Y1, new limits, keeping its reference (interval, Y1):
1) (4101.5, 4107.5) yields 4107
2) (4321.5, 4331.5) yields 4322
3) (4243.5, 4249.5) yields 4244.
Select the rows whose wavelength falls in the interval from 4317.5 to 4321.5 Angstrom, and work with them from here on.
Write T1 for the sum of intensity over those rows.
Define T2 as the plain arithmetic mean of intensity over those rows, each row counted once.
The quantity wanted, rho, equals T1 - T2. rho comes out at 127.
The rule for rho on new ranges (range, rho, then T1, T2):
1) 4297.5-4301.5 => 99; 131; 32.8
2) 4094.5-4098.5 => 113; 151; 37.8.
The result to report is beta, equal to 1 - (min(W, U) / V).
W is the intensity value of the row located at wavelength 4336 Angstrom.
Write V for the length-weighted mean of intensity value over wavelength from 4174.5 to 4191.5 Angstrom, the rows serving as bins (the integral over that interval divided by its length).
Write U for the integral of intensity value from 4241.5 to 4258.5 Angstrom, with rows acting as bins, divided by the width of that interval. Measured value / 0.097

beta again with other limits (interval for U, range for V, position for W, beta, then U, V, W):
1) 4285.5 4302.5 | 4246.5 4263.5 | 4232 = 0.090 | 36.2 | 39.8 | 41.44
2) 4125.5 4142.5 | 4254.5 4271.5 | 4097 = 0.069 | 41.0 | 40.3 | 37.47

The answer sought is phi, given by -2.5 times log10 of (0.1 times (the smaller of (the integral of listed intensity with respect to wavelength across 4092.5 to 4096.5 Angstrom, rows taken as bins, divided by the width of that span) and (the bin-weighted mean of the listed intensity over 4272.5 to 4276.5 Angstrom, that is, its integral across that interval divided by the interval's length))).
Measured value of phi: -1.47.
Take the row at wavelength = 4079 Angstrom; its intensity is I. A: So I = 36.45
